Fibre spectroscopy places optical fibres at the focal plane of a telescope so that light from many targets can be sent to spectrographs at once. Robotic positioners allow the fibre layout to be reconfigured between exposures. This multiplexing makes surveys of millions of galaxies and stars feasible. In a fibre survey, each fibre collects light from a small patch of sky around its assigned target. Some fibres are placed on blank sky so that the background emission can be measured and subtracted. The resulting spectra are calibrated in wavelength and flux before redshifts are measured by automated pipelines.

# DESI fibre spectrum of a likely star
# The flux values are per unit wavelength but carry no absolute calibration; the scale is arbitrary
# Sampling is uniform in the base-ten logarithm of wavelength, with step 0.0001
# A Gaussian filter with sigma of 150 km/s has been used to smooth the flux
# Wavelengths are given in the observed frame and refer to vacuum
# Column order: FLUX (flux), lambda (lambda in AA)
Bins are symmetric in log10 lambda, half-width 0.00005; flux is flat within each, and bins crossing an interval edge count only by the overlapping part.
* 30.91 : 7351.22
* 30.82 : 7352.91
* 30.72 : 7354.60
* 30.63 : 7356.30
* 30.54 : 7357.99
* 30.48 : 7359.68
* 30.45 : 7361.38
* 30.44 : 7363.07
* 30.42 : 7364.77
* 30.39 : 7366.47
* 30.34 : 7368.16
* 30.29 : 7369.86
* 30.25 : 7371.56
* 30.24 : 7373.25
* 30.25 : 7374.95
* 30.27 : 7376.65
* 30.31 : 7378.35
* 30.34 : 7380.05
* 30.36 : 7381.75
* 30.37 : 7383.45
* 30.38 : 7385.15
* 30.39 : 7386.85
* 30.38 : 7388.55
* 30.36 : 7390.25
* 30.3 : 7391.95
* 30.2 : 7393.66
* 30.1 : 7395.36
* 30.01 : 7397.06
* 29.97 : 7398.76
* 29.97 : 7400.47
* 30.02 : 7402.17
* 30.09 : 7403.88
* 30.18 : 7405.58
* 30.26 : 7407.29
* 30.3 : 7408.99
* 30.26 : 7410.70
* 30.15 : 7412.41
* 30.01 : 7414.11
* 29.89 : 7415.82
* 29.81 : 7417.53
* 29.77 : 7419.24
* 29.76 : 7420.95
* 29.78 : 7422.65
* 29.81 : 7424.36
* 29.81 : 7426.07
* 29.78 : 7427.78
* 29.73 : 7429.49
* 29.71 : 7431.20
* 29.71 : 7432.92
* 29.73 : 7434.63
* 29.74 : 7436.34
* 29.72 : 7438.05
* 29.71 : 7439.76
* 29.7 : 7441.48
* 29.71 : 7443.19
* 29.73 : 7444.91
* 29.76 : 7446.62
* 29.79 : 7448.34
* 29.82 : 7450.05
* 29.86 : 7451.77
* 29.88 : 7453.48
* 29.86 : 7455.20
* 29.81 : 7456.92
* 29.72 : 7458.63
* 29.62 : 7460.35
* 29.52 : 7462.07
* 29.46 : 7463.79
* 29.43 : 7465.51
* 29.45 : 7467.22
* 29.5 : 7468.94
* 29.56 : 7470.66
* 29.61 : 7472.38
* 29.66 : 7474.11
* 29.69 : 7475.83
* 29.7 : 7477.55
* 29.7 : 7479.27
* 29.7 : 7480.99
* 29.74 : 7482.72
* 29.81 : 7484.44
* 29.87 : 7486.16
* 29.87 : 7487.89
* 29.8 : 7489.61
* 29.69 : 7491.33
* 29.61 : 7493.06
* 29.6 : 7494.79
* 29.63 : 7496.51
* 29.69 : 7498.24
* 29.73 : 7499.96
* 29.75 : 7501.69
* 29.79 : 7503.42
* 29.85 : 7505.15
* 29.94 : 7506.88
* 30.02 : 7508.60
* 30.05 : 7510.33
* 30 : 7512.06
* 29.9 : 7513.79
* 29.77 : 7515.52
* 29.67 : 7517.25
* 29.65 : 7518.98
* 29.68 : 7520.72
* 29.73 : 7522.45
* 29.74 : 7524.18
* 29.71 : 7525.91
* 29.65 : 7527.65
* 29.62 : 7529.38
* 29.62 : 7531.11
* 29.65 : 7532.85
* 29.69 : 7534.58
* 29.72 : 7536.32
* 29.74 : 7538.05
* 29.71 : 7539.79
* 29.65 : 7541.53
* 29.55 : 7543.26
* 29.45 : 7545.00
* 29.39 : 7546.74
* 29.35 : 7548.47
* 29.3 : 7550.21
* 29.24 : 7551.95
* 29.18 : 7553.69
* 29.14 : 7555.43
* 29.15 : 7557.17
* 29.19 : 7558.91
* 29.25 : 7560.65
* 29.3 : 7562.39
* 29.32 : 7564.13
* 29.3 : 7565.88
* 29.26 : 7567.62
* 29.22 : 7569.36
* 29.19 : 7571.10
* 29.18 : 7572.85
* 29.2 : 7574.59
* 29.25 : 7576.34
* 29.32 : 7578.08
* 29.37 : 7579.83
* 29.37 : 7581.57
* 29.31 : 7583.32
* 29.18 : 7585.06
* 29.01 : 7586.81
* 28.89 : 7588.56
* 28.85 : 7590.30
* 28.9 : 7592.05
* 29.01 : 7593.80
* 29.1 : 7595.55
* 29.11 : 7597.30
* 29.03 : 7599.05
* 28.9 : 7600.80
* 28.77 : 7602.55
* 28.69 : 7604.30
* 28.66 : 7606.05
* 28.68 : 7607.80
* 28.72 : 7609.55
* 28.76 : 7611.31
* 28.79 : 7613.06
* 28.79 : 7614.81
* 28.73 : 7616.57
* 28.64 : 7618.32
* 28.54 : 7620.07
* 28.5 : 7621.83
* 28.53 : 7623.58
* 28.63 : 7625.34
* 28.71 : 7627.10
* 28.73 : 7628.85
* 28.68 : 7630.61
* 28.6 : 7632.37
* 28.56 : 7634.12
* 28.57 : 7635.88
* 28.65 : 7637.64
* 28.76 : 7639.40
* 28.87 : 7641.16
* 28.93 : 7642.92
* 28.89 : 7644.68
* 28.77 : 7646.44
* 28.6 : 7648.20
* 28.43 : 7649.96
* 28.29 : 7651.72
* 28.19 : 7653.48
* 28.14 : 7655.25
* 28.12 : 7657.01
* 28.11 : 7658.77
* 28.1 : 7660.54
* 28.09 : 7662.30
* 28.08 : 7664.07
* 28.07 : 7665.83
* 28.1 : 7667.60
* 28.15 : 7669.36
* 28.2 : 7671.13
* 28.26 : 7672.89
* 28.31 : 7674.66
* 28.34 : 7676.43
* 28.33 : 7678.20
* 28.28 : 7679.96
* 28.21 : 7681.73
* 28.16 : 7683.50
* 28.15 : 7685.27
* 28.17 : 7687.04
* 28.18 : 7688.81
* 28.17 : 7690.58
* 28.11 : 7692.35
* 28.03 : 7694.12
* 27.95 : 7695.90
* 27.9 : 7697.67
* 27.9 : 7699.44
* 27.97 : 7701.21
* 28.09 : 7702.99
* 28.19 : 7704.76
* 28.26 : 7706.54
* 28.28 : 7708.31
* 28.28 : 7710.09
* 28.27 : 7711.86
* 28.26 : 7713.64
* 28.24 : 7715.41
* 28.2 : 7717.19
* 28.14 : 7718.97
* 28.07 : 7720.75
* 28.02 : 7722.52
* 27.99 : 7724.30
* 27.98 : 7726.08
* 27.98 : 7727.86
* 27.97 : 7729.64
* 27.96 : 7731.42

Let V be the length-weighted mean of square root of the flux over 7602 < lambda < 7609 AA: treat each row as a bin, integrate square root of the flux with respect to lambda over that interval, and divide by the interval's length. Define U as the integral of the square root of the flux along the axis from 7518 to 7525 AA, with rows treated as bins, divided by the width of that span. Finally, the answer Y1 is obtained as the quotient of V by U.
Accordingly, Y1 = 0.98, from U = 5.45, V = 5.36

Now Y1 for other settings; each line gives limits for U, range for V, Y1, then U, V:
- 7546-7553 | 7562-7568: 1.00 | 5.42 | 5.41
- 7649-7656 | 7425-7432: 1.03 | 5.31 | 5.46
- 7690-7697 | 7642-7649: 1.01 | 5.29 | 5.37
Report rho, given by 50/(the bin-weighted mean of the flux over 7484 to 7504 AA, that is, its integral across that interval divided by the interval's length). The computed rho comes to 1.68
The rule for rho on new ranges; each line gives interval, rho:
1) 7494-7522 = 1.68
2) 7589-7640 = 1.74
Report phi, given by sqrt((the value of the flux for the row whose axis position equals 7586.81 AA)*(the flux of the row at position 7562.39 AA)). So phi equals 29.2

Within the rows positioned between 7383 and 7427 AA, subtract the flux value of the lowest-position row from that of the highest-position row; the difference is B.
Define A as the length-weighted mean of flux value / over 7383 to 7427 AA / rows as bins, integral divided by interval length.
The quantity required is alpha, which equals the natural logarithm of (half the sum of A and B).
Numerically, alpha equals 2.69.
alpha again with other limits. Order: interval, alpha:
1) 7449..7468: 2.69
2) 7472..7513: 2.71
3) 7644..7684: 2.62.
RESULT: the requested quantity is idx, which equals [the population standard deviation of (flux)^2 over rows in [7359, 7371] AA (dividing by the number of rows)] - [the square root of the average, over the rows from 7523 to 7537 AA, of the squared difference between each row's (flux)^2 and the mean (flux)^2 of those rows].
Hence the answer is 1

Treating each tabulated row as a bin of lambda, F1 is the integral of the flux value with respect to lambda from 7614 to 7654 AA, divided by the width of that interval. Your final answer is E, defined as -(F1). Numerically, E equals -28.6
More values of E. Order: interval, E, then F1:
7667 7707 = -28.1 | 28.1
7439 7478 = -29.7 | 29.7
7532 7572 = -29.4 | 29.4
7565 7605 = -29.1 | 29.1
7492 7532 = -29.8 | 29.8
